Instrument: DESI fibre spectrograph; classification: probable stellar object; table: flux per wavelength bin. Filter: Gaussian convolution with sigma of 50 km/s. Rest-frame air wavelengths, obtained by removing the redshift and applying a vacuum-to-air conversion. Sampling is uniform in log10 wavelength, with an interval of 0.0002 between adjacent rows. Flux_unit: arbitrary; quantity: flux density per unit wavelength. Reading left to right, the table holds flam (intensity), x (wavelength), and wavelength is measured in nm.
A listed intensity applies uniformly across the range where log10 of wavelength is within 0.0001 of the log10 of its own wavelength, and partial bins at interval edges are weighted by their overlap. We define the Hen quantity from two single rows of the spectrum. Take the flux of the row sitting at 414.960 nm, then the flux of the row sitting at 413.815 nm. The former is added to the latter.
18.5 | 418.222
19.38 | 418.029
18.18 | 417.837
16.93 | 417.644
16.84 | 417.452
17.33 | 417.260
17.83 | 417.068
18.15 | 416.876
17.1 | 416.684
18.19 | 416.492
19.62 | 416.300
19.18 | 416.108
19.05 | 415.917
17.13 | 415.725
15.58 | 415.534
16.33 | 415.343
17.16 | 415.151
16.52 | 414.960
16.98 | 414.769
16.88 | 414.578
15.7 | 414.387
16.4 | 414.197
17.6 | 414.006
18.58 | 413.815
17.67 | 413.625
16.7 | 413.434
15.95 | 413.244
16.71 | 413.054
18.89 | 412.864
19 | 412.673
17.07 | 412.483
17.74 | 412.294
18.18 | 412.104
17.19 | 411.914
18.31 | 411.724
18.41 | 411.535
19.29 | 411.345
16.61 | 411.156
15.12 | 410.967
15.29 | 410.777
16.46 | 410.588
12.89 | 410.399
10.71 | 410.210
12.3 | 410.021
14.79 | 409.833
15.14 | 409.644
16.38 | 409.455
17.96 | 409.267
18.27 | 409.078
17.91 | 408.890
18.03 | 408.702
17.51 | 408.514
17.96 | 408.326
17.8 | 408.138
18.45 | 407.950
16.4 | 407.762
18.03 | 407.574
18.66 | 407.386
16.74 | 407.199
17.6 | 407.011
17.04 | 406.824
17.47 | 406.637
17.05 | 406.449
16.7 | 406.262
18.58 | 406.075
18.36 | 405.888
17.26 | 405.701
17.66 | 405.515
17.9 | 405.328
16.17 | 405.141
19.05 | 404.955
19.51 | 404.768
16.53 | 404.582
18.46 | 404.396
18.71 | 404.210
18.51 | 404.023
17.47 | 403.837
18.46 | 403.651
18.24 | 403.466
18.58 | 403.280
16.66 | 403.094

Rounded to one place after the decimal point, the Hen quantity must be 35.1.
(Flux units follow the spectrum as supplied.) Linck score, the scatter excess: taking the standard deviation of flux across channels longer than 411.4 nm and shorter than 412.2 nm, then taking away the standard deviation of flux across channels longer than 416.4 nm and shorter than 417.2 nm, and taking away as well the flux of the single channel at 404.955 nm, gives -19.0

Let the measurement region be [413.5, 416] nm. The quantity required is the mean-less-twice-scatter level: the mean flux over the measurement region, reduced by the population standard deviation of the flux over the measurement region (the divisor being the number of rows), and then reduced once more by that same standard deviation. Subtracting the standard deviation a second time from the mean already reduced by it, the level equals 15.1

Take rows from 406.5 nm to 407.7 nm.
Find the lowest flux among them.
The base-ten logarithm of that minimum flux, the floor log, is 1.22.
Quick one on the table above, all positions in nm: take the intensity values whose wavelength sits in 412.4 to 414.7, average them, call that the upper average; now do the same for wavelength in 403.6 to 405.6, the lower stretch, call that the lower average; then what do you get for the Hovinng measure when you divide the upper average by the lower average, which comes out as 0.96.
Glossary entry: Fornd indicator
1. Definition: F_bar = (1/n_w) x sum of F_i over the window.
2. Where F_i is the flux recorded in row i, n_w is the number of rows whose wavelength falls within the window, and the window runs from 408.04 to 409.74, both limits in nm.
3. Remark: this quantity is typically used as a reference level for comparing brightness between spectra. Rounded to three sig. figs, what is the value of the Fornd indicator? 17.4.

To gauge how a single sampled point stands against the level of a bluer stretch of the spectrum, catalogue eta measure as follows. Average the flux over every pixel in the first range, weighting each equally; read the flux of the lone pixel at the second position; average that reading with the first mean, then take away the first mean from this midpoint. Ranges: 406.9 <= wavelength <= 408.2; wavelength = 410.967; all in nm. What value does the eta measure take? -1.3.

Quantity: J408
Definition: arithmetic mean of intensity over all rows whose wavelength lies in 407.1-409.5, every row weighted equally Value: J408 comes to 17.7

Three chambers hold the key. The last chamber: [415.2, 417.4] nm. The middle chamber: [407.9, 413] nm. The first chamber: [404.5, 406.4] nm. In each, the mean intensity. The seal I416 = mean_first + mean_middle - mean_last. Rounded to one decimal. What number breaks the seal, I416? 16.8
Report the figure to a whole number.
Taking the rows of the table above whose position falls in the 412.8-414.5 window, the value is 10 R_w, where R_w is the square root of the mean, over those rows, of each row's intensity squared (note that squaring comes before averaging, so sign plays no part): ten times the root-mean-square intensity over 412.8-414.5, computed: 172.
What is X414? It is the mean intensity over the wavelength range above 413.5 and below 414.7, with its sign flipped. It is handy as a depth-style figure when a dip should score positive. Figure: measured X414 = -17.1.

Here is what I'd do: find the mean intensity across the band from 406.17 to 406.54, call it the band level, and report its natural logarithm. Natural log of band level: 2.83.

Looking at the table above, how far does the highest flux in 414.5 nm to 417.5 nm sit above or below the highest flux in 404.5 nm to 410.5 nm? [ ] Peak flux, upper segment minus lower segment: 0.1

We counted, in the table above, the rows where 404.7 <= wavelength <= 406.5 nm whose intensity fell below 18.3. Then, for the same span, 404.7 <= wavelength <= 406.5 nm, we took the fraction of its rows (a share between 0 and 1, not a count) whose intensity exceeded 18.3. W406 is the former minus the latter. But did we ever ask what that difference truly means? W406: 5.6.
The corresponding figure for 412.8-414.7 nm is 7.8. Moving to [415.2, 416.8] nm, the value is 4.6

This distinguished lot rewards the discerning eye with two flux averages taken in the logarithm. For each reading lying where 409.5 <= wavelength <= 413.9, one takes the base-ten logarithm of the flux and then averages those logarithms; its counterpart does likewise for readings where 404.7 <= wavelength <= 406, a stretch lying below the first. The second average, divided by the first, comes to 1.03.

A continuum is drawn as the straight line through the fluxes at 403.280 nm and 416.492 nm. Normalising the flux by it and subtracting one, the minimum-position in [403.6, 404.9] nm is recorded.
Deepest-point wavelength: 404.582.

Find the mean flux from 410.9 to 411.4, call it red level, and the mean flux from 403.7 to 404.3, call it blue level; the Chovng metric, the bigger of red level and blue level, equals 18.2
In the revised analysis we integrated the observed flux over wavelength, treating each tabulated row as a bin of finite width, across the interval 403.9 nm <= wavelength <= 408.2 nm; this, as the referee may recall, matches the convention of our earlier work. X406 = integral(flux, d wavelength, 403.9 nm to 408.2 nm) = 76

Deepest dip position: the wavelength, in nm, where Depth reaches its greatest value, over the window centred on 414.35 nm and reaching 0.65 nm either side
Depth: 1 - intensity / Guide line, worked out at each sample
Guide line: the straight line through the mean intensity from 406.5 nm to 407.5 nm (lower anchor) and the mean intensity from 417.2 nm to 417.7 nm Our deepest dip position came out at 414.387 nm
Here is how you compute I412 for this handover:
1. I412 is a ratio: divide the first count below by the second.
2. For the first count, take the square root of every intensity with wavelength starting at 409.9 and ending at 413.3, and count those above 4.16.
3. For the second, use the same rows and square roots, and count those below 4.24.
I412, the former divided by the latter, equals 0.58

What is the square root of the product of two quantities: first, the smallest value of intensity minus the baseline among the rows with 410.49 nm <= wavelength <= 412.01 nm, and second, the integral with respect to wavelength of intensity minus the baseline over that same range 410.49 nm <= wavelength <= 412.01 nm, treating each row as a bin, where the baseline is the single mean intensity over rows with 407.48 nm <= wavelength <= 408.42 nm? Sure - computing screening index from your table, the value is 1.6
